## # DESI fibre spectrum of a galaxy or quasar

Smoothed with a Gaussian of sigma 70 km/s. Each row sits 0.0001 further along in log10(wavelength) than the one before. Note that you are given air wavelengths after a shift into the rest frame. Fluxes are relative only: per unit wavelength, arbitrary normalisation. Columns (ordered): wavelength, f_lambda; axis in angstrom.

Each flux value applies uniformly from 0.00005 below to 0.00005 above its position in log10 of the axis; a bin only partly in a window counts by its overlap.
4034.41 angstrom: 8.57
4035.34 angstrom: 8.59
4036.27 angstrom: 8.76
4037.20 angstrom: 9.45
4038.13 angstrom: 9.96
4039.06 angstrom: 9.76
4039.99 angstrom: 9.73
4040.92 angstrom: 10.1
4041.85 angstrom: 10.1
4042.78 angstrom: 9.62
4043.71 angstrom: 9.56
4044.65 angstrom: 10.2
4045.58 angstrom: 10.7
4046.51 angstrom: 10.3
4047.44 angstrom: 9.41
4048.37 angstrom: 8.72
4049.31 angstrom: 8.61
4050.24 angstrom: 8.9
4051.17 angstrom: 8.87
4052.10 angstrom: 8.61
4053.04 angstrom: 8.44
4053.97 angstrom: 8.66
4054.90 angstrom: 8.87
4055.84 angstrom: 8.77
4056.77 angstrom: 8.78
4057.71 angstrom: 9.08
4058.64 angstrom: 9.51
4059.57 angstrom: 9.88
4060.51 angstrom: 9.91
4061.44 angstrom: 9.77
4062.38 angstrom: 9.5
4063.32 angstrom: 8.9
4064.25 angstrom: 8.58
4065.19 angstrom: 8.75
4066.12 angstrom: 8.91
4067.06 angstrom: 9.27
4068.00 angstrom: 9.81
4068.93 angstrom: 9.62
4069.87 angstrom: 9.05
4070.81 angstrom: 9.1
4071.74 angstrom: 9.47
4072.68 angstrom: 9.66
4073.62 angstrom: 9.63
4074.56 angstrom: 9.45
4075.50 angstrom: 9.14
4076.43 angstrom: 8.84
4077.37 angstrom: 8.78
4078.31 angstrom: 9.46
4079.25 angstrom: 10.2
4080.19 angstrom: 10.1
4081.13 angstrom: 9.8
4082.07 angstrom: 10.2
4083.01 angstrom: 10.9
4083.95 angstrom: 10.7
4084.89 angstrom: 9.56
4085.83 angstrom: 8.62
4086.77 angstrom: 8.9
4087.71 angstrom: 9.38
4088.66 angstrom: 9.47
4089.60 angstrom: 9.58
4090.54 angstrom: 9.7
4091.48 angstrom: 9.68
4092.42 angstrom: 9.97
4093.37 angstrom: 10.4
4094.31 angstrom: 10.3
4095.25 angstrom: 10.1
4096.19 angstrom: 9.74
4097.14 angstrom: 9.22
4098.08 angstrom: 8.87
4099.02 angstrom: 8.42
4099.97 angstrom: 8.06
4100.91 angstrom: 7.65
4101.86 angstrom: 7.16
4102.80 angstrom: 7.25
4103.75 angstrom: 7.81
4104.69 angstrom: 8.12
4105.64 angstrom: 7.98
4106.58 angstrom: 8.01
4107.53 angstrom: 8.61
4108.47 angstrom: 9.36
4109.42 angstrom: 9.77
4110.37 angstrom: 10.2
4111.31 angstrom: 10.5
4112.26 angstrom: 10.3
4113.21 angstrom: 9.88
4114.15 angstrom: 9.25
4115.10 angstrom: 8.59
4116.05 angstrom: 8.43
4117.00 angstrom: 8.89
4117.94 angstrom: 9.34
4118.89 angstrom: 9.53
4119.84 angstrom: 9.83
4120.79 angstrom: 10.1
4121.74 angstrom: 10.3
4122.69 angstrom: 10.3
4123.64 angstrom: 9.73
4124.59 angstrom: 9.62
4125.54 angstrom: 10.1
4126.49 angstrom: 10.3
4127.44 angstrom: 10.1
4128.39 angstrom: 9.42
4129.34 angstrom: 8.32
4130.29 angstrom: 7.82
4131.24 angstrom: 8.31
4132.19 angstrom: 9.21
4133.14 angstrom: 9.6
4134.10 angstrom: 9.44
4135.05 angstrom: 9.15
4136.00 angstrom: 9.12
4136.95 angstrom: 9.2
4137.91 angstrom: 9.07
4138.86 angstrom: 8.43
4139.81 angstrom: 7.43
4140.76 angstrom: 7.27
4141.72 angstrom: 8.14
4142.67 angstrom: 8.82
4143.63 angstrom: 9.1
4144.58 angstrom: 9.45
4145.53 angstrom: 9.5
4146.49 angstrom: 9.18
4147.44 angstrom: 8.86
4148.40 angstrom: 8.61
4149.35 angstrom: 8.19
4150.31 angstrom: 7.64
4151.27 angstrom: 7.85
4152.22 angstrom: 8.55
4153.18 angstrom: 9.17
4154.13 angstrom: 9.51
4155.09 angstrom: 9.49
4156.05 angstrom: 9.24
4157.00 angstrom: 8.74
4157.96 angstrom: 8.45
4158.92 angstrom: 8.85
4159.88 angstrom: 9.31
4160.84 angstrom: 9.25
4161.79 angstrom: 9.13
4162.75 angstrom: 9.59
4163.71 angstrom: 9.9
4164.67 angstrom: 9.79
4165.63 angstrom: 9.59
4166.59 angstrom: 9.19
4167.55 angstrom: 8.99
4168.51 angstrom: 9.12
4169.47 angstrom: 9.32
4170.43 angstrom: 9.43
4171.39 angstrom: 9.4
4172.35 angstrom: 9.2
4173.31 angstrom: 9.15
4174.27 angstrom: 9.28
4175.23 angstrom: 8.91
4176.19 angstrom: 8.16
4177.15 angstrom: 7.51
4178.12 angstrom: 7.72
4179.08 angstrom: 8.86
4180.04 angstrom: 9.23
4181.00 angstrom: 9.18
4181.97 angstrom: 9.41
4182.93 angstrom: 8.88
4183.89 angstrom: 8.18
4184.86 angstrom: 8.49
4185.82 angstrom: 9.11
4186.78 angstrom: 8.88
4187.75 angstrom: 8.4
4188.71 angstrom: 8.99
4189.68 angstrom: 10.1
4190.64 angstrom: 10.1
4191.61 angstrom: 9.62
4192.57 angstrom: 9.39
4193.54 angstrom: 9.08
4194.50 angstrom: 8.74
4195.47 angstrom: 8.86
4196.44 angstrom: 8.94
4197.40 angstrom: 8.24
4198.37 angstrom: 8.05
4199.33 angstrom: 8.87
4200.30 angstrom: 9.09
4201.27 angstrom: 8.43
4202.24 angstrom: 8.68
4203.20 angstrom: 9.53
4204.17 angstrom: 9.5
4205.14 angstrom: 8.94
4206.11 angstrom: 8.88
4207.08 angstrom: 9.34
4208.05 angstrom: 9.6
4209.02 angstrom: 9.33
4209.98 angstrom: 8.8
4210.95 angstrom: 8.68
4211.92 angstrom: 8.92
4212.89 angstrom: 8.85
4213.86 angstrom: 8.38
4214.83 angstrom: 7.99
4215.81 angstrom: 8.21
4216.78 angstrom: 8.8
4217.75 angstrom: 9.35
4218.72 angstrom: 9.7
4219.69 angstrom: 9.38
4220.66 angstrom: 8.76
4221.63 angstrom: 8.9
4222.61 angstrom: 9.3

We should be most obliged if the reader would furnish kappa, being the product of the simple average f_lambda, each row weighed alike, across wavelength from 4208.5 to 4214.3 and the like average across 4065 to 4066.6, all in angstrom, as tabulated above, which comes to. 78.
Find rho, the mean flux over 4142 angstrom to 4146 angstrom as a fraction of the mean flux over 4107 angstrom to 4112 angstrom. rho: 0.95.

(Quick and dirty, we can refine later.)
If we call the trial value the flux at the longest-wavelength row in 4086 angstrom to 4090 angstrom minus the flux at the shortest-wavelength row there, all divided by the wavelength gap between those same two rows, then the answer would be 0.24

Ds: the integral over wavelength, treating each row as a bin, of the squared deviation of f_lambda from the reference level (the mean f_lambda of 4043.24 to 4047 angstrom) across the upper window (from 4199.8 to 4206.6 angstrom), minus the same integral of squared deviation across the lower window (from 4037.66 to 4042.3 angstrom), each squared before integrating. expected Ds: 10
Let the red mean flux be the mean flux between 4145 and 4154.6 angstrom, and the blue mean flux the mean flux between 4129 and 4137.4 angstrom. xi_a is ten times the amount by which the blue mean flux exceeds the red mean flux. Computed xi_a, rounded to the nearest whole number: 2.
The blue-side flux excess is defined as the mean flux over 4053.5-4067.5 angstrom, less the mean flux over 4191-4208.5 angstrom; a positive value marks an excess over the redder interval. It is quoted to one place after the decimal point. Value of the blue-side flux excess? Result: 0.2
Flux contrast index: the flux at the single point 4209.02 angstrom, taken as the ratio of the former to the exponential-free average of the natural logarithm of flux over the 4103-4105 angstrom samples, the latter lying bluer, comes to 4.5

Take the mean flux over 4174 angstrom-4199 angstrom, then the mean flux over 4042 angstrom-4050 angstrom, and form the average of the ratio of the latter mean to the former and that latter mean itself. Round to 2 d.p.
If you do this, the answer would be 5.36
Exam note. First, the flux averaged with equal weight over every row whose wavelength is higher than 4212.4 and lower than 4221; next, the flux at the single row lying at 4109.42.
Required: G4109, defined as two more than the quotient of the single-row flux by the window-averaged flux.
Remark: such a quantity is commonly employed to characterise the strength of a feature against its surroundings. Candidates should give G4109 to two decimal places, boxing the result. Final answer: 3.11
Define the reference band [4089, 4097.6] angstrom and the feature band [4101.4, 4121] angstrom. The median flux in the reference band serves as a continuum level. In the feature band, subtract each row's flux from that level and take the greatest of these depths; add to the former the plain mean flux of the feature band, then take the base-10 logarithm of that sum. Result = 1.06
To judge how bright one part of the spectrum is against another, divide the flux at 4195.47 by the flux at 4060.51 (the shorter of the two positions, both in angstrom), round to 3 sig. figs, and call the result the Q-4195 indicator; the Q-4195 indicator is 0.894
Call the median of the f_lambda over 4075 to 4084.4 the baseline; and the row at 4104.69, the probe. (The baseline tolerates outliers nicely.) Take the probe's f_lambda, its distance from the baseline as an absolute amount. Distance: 1.8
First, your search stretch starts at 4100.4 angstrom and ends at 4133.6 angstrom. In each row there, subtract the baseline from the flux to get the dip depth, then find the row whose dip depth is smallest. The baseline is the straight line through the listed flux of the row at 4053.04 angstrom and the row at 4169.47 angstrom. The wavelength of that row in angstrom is 4101.86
